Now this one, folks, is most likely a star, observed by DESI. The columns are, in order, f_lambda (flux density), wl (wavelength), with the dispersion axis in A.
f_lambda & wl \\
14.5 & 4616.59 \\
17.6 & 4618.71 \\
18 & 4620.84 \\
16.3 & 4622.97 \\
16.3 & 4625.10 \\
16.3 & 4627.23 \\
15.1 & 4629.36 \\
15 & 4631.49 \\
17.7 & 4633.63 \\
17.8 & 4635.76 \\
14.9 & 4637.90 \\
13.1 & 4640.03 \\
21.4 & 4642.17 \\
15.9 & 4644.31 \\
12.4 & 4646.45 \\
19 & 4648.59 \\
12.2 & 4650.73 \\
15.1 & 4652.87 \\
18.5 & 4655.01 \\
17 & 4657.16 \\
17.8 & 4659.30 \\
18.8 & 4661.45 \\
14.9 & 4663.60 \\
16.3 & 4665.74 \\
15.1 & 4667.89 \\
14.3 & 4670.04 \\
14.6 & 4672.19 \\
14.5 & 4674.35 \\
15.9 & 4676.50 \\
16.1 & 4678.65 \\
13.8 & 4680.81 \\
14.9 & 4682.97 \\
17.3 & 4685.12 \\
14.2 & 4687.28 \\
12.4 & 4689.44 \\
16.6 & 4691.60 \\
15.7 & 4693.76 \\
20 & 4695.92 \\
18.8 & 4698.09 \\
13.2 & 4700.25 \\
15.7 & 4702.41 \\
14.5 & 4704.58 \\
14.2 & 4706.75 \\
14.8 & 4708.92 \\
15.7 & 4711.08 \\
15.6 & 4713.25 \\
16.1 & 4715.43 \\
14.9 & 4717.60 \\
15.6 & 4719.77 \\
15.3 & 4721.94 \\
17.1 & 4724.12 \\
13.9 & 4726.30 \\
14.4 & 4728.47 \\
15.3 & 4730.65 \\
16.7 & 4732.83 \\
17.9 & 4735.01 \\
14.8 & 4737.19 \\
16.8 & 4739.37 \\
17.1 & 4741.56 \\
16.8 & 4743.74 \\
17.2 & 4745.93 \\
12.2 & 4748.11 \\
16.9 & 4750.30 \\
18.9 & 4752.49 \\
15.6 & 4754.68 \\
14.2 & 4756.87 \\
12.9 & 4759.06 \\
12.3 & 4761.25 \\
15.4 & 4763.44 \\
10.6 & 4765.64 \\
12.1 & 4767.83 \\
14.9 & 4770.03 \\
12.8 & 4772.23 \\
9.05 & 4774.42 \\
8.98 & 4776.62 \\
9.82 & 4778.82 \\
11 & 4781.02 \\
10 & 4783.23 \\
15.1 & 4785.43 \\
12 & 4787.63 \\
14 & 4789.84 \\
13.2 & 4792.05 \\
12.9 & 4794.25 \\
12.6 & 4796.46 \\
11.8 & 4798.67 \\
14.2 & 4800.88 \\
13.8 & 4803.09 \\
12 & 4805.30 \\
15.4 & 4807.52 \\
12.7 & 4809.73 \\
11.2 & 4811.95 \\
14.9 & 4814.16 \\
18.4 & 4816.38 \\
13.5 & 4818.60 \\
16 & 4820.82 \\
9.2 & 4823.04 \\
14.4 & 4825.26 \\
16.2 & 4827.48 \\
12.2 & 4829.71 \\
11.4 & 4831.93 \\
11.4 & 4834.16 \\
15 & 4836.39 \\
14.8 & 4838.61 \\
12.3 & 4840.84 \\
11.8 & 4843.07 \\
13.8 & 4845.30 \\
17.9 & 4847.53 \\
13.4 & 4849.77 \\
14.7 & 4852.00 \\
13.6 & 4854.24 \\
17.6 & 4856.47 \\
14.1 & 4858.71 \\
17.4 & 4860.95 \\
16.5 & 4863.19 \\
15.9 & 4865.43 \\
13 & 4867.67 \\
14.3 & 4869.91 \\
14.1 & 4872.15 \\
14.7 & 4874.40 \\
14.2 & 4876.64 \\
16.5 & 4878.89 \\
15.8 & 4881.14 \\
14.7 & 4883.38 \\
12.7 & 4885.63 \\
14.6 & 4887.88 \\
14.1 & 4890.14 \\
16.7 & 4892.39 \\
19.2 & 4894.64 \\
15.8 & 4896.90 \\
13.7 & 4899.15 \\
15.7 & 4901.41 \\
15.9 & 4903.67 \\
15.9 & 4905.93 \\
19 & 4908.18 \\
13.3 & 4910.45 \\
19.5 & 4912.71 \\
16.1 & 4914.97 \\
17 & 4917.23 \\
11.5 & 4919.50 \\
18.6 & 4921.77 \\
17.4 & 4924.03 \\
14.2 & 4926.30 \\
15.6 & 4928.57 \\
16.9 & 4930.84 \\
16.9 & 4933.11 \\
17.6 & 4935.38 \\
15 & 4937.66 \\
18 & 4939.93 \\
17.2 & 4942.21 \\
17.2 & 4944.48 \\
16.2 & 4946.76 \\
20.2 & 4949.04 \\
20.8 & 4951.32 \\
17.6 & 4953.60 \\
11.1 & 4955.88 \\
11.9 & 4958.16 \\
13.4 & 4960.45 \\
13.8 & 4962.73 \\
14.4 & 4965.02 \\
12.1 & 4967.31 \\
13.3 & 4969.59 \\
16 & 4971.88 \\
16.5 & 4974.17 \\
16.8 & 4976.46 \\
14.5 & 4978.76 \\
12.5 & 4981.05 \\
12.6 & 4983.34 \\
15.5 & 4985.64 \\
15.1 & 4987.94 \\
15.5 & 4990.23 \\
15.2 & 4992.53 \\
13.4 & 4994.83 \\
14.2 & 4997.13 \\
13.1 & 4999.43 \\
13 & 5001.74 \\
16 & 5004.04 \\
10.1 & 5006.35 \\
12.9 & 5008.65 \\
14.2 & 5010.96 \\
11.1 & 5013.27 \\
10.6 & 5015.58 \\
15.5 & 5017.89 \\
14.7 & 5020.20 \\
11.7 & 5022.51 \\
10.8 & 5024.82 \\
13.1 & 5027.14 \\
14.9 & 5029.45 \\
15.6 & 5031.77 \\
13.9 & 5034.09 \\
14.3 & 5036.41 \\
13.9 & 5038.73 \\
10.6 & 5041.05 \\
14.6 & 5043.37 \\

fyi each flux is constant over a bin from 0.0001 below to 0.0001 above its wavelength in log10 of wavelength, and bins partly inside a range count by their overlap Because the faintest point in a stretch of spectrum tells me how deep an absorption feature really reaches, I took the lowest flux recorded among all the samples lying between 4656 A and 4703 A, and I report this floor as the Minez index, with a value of 12.4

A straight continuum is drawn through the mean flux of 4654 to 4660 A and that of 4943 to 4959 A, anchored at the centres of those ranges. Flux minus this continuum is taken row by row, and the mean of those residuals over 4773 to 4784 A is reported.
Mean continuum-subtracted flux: -7.4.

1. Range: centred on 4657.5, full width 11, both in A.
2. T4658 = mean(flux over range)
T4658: 17.4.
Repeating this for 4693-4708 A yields 16.0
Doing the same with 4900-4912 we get 16.0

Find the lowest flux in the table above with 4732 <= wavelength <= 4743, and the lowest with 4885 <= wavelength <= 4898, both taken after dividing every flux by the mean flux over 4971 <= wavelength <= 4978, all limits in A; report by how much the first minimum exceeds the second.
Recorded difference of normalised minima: 0.13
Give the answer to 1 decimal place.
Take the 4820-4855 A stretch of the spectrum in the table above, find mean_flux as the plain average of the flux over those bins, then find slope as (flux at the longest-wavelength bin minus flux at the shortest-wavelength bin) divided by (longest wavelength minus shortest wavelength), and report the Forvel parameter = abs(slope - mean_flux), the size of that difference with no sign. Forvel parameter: 13.7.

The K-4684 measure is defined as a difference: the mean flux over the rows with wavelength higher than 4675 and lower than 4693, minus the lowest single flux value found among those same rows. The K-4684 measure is 2.75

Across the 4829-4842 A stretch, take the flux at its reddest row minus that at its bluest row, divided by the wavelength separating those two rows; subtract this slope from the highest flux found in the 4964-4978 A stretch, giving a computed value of 16.8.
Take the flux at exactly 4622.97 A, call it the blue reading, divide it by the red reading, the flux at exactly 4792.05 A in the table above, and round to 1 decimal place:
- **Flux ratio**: 1.2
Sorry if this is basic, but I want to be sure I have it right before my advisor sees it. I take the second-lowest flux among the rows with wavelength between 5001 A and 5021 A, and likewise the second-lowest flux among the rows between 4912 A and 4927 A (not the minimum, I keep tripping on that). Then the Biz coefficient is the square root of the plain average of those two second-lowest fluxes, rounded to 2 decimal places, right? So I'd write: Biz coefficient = 3.52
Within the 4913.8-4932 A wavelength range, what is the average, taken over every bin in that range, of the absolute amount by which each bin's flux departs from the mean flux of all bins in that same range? 1.6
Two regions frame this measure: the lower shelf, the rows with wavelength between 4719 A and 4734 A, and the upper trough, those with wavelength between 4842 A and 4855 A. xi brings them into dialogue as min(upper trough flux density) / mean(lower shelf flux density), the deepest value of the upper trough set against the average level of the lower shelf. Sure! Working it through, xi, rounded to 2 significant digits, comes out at 0.76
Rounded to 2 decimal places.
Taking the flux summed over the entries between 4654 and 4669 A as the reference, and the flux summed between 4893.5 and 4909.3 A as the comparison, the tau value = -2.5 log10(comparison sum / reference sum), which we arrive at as 0.03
